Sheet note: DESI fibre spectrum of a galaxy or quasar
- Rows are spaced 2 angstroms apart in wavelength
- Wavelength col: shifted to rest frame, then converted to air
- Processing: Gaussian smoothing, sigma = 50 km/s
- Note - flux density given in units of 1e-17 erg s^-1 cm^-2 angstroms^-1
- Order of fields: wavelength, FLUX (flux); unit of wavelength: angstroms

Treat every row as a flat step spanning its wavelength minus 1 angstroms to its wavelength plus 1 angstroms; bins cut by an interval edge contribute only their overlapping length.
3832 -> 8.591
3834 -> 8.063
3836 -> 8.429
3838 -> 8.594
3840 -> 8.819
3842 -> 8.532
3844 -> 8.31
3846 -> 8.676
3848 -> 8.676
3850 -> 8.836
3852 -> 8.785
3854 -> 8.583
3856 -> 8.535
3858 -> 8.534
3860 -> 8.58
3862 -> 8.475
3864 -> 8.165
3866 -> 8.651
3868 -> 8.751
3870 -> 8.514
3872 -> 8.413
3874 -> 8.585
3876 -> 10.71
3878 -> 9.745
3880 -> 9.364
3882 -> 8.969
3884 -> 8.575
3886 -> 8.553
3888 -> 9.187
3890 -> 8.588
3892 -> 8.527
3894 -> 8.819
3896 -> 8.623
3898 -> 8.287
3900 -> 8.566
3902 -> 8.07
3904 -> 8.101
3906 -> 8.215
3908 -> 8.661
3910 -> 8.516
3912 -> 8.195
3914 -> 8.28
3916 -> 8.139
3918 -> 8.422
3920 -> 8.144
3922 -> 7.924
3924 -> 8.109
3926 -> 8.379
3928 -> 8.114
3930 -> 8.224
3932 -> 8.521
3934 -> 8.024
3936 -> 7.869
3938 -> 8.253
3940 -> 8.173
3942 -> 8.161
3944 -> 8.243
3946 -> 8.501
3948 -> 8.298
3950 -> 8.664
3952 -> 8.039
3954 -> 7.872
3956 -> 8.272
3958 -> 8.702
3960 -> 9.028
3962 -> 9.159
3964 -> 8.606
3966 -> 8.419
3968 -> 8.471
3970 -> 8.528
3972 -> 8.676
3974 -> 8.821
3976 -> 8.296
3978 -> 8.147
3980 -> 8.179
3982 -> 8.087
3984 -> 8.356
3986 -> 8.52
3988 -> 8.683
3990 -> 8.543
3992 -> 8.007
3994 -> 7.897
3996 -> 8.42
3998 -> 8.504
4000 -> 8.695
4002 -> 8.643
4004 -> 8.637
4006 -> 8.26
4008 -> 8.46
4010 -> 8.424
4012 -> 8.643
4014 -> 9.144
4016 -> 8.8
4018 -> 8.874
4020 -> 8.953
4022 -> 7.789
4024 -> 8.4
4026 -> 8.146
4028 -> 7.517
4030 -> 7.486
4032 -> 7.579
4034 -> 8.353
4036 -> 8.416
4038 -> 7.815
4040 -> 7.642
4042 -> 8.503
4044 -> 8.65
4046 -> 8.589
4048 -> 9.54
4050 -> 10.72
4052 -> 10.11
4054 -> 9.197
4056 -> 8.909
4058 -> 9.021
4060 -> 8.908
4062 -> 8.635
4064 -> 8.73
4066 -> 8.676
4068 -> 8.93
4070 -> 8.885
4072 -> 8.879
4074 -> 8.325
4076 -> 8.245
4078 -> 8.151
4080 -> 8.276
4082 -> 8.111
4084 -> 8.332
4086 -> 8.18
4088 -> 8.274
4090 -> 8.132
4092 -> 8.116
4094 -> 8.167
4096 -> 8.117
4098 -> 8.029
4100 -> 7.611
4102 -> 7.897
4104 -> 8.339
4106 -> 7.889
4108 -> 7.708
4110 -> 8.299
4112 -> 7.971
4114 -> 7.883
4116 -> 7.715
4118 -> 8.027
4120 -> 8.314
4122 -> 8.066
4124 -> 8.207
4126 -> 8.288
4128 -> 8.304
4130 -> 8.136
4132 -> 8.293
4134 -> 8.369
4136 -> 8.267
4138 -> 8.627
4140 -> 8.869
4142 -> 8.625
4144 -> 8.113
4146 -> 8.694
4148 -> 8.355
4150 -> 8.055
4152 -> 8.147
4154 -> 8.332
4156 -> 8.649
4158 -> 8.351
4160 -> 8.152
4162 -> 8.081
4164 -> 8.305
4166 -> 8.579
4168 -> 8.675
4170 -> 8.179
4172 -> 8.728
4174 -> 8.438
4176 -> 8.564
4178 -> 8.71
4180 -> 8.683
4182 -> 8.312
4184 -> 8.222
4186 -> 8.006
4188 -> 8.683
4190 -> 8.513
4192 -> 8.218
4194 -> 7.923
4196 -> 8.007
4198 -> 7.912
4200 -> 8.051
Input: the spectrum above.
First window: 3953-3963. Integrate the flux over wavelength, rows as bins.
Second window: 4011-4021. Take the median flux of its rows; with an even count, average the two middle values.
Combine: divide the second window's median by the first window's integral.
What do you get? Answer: 0.103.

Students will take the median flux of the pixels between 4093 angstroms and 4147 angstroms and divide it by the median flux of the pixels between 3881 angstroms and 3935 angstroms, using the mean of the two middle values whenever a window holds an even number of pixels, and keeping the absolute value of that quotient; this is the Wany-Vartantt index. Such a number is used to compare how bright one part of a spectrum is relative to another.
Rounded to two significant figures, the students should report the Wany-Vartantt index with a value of 0.97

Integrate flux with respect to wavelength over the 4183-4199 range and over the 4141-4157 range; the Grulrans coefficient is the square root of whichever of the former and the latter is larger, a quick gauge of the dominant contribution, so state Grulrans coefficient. 11.6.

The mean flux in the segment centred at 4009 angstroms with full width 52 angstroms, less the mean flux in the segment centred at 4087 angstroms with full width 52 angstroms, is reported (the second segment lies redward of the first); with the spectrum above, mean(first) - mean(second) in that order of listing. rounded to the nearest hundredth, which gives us 0.11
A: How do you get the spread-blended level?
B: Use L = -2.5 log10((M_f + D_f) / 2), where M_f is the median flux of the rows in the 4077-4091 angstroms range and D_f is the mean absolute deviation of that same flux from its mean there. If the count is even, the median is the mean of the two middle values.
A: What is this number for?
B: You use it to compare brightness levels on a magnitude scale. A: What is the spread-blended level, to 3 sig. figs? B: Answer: -1.54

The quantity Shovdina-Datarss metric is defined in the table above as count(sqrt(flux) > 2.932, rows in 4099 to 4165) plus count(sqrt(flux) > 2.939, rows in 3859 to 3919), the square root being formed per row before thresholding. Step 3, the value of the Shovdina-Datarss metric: 14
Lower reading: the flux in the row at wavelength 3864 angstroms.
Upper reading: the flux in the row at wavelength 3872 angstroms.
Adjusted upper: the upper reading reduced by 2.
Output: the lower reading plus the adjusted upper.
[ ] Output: 14.6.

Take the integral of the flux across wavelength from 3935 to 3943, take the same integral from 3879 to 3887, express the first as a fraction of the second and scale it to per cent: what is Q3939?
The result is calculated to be 92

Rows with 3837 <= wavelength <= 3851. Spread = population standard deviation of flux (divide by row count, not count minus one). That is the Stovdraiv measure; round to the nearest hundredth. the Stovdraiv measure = 0.17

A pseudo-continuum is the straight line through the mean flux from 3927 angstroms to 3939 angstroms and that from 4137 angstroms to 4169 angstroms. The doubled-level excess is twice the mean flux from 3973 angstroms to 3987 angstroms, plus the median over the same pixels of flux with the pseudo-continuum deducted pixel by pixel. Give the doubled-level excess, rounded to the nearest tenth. 16.8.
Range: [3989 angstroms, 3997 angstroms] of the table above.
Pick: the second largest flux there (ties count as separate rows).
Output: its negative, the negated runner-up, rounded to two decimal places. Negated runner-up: -8.42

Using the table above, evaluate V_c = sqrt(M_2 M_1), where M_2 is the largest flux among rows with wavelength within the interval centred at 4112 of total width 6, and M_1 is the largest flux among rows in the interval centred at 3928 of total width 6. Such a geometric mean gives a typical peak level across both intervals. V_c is 8.34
